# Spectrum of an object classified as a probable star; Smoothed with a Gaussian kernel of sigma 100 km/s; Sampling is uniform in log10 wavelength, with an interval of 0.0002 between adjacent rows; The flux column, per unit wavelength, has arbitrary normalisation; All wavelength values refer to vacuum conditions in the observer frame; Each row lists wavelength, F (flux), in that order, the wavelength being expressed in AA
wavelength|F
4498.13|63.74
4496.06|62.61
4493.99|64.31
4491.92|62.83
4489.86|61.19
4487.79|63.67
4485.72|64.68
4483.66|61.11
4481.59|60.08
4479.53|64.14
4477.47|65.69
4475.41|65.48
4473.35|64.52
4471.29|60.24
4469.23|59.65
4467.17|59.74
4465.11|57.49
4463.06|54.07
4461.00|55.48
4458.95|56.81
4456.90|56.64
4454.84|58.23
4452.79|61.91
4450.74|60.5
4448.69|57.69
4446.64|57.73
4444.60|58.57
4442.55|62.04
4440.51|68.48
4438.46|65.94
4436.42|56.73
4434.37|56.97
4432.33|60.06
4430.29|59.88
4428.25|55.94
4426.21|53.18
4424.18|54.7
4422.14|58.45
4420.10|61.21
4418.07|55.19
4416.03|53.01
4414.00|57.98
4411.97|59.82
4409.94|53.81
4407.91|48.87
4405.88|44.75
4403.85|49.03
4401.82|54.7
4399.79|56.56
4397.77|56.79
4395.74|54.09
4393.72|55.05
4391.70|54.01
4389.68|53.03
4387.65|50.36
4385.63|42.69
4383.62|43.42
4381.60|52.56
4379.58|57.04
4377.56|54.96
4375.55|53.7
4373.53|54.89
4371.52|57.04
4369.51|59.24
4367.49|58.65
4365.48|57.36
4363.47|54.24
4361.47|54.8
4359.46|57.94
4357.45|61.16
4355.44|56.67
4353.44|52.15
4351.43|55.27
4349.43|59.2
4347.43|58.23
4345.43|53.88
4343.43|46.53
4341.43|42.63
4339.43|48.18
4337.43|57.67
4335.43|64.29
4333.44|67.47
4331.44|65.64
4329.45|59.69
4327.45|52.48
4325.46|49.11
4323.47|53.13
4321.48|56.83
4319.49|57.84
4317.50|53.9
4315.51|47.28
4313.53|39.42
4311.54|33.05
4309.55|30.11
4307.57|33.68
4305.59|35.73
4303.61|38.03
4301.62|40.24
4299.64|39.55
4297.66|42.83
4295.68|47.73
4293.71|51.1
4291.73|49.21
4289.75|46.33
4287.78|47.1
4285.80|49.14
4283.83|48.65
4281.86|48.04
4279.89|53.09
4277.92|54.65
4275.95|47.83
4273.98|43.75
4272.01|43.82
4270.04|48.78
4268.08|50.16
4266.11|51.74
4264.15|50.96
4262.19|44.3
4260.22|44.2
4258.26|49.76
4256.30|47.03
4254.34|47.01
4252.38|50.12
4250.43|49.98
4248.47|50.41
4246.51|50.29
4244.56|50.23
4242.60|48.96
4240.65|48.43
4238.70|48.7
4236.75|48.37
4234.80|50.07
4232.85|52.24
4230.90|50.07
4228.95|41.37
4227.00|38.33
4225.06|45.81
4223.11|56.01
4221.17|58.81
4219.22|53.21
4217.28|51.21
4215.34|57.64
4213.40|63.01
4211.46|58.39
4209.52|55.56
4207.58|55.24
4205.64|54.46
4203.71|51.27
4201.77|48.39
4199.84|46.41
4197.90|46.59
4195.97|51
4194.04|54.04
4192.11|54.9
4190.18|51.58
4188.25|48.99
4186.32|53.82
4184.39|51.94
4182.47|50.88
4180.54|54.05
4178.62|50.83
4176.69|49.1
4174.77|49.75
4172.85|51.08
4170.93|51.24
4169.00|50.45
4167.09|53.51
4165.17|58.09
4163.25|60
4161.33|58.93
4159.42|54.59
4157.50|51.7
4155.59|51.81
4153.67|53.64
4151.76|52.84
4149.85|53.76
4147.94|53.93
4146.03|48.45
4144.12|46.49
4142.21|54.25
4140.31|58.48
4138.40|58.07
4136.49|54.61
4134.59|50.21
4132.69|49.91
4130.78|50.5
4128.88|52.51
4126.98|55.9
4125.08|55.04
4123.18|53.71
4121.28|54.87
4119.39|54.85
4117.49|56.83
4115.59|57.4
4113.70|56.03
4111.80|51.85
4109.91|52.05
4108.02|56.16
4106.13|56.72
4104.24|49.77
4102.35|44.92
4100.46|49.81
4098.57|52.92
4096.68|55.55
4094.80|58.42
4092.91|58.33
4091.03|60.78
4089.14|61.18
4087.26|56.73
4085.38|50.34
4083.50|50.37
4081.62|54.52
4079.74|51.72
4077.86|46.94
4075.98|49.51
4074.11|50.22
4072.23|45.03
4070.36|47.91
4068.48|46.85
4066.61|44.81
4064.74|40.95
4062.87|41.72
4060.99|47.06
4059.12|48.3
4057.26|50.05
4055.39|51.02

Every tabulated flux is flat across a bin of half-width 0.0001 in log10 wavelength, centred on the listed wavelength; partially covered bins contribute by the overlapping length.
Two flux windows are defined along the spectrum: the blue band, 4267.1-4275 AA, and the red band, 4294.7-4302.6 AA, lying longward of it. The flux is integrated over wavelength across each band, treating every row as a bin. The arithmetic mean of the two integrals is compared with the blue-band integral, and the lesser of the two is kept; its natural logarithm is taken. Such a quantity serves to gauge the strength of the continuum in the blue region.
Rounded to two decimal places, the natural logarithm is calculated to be 5.86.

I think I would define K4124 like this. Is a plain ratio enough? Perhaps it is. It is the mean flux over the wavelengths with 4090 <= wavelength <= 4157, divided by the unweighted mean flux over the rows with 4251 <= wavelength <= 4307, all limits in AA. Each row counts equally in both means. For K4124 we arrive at 1.15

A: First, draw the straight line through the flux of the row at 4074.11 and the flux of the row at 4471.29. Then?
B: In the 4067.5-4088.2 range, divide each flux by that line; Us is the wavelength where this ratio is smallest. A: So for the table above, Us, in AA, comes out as 4072.23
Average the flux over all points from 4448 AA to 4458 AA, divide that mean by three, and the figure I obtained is 20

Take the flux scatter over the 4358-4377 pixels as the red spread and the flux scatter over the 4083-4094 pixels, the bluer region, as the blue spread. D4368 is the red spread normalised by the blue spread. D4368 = 0.4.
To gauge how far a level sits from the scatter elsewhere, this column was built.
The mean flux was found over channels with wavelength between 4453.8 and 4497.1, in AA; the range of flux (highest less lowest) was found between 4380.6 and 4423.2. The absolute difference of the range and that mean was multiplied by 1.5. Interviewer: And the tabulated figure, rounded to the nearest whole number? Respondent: 64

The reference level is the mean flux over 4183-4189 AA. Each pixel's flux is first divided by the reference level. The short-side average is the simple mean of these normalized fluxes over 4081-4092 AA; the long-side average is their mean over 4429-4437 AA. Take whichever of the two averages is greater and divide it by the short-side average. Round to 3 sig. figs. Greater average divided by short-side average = 1.05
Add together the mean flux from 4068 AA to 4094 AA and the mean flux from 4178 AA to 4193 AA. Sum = 104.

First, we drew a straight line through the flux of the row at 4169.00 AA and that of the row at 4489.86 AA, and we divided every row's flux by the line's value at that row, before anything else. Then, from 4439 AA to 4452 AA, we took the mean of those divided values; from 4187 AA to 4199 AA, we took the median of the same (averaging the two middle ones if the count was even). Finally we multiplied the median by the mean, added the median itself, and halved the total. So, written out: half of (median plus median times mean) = 1.01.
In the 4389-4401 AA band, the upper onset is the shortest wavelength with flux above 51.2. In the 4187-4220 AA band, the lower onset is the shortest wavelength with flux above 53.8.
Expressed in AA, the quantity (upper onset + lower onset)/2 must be 4290.9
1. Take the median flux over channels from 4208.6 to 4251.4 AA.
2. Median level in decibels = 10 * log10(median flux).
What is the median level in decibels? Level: 17.0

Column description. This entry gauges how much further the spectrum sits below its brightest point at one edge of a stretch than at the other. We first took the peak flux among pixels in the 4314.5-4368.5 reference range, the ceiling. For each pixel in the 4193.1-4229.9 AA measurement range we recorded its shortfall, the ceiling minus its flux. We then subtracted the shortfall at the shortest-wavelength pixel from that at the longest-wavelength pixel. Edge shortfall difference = 13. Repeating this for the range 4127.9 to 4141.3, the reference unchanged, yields -6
